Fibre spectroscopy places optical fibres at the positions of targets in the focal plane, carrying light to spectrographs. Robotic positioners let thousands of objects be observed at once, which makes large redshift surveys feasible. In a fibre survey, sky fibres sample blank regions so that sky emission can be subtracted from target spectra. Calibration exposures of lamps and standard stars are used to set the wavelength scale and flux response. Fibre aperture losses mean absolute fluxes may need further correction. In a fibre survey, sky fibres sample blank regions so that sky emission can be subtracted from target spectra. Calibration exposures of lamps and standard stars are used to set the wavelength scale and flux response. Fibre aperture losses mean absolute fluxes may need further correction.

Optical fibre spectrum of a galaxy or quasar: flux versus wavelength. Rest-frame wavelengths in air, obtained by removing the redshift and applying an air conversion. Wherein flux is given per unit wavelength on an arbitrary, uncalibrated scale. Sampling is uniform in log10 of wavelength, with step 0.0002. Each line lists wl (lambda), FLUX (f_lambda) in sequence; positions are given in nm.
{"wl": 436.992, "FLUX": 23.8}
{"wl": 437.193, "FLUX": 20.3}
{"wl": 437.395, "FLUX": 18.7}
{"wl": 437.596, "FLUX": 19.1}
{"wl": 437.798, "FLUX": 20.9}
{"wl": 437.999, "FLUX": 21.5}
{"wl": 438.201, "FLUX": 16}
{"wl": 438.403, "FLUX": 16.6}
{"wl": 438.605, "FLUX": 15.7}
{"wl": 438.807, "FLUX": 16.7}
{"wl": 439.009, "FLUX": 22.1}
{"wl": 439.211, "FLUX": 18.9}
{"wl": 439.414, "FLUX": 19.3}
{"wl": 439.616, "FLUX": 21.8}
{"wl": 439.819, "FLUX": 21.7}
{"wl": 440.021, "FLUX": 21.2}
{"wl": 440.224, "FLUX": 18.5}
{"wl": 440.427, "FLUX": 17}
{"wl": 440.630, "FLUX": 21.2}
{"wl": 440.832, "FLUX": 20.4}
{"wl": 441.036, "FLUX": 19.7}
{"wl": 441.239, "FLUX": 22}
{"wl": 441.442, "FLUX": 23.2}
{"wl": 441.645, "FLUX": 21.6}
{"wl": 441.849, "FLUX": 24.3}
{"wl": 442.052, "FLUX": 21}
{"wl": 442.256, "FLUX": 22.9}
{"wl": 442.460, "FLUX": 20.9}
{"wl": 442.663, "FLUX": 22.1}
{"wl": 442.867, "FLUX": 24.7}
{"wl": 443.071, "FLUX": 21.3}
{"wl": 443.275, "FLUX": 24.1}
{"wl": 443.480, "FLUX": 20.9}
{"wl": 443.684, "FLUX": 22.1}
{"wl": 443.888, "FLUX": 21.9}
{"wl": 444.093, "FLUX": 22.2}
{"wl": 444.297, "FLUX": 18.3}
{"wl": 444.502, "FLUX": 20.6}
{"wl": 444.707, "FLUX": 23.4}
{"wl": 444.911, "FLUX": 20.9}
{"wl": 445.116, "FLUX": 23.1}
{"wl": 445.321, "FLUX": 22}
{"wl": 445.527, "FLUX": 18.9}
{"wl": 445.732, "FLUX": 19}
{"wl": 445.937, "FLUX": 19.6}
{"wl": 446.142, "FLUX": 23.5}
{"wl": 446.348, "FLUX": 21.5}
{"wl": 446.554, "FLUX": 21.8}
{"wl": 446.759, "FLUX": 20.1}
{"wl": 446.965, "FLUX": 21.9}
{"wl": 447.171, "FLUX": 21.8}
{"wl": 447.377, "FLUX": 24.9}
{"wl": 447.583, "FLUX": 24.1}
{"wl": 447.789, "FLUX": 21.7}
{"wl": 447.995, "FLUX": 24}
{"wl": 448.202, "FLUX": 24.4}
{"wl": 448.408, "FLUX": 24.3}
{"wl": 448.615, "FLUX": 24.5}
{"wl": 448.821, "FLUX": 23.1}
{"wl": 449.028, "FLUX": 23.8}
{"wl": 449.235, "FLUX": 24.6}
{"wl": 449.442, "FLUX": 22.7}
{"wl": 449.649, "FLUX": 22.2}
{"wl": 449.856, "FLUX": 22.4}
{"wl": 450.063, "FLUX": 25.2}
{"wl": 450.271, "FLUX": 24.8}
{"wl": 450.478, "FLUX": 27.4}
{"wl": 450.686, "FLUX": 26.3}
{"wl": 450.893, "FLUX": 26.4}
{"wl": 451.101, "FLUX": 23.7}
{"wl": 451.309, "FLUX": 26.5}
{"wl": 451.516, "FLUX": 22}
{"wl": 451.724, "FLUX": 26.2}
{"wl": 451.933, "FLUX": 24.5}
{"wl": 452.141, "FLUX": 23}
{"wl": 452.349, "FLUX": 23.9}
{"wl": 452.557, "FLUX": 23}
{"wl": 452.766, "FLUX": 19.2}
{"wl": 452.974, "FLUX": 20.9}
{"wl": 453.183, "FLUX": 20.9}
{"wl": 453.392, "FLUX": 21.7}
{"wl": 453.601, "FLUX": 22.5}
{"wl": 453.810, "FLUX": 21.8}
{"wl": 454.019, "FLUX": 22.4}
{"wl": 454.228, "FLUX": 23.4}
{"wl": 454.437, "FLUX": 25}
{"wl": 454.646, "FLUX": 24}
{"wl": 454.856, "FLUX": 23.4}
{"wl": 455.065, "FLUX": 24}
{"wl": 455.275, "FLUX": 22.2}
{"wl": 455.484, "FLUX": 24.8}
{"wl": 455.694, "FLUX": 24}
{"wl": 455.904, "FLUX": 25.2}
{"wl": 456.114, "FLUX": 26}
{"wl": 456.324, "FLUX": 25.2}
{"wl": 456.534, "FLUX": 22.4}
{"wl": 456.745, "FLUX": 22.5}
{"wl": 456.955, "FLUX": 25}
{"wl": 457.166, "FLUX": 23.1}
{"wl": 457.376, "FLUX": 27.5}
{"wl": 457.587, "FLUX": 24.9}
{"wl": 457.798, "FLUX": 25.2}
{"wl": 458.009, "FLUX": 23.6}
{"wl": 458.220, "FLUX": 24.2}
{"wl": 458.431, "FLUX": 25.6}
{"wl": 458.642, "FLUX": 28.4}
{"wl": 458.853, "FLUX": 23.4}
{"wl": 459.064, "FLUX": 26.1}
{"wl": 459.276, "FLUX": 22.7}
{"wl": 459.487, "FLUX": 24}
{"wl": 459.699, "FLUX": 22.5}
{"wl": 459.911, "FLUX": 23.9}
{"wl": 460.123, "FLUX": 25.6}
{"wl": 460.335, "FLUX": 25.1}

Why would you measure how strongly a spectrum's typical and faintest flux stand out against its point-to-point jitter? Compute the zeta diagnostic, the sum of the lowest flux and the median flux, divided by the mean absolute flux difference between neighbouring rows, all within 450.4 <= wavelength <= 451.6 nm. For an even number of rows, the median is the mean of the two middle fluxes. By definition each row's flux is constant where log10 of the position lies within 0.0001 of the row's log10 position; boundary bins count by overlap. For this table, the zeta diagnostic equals 22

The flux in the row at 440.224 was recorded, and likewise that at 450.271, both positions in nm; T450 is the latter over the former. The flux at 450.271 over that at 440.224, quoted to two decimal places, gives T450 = 1.34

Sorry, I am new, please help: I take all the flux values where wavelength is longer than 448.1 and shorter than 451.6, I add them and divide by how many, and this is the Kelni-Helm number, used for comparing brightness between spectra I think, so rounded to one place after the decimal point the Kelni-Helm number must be 24.4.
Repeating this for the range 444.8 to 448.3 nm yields 22.0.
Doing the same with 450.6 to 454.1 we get 23.2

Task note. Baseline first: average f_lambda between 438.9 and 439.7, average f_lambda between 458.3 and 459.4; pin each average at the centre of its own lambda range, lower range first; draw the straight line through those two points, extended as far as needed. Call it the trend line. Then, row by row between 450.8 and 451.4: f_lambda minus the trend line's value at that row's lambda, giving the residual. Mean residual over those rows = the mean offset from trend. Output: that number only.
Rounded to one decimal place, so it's 2.2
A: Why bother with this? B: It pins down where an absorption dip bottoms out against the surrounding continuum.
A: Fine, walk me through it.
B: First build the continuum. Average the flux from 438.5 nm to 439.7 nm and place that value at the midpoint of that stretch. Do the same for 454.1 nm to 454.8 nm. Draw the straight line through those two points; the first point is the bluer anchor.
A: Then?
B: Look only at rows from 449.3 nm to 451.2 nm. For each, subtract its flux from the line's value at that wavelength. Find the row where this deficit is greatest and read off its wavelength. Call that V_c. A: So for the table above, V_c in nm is 449.649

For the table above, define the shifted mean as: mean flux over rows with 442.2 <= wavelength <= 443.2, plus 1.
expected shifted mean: 23.4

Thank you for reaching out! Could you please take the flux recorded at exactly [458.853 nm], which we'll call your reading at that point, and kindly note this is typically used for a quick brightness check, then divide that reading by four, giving 5.85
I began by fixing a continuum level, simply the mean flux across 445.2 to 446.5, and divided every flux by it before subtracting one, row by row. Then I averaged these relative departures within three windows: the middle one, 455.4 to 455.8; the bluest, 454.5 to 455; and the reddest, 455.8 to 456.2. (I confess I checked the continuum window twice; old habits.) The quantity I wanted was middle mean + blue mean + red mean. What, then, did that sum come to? 0.55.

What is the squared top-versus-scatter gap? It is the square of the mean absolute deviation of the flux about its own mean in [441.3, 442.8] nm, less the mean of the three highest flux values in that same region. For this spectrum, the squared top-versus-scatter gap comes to 504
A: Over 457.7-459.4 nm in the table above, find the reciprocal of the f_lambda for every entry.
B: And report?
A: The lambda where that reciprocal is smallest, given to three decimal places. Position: 458.642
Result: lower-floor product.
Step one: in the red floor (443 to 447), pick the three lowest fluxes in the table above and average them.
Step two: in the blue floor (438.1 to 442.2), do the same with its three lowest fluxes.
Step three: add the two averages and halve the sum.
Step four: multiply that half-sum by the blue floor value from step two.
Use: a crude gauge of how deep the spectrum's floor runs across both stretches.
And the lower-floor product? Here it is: 280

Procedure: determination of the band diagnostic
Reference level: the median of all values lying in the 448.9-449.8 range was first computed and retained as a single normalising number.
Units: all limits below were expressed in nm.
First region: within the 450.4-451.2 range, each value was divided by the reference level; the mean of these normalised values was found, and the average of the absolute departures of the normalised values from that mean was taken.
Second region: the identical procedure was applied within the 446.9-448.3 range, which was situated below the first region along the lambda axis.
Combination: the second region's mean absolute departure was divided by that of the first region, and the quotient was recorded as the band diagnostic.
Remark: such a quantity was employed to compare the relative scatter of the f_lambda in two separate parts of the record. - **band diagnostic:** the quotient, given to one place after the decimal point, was 1.1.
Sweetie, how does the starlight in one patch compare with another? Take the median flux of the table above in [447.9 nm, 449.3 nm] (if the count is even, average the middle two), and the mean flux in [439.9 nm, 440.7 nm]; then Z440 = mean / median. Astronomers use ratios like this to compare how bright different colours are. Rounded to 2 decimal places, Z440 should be 0.80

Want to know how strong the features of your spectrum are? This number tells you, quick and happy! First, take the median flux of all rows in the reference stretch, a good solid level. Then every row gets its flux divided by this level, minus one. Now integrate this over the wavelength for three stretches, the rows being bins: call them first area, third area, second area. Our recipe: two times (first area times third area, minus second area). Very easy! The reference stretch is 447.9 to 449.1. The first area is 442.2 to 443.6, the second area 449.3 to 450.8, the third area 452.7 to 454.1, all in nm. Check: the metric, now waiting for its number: 0.0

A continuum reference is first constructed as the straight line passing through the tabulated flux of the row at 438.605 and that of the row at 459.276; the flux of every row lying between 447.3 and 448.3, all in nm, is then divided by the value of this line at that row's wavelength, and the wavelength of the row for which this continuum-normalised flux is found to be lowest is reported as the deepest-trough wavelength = 447.789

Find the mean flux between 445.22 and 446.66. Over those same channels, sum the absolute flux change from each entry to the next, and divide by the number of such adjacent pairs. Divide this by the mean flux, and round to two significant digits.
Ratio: 0.080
